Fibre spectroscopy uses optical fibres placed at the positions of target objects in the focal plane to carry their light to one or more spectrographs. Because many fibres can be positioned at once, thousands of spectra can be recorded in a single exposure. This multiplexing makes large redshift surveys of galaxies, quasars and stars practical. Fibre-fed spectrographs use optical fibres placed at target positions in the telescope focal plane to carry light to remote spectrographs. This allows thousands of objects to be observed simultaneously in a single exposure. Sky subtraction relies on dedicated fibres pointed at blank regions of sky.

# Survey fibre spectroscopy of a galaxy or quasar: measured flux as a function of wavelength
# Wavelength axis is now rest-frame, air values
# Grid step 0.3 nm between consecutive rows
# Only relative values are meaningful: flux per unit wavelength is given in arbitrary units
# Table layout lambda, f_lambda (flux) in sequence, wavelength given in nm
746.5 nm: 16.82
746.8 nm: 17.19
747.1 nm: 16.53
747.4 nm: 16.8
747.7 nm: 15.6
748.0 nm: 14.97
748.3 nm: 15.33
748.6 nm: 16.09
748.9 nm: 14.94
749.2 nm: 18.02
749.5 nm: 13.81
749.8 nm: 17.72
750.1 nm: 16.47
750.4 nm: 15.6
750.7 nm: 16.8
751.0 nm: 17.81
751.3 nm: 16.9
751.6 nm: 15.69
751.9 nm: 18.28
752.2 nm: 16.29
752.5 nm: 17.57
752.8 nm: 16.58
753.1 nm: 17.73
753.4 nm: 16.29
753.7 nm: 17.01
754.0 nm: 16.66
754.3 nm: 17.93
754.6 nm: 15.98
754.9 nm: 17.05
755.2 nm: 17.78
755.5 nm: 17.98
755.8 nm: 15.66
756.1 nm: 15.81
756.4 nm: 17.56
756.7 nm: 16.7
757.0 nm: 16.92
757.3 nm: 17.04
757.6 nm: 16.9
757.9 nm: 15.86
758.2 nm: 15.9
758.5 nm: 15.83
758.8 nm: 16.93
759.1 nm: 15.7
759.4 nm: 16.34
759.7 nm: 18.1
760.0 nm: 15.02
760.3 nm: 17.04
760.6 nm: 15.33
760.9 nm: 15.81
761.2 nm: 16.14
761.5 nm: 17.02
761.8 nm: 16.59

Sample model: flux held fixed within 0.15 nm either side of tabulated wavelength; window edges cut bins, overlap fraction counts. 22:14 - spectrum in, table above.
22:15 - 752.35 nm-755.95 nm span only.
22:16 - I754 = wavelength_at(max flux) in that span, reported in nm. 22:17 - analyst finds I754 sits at 755.5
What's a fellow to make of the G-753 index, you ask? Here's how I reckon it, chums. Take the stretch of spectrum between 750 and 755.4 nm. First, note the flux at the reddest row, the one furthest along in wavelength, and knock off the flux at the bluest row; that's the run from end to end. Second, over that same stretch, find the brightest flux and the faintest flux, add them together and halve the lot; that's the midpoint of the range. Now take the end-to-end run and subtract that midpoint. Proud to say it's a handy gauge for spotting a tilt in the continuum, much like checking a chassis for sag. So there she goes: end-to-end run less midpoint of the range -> -15.6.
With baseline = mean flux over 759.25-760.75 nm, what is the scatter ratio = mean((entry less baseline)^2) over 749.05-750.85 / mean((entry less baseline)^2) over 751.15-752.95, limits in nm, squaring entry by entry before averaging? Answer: 2.0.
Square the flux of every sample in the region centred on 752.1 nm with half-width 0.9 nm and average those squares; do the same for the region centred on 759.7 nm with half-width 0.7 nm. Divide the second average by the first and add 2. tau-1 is 2.95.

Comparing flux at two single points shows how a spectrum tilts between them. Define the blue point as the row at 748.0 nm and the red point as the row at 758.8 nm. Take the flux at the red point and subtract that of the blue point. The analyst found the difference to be 2.0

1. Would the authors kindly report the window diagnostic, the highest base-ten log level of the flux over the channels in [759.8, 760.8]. 1.231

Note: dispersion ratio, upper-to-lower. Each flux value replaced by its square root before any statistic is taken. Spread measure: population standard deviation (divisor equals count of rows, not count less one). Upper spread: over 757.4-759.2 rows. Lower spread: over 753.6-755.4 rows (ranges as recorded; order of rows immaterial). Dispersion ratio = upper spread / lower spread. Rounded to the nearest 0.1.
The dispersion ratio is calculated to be 0.8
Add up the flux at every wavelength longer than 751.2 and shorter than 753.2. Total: 119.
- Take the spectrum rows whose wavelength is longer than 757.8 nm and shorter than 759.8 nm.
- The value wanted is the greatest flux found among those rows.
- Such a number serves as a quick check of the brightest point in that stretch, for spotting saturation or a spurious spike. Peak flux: 18.1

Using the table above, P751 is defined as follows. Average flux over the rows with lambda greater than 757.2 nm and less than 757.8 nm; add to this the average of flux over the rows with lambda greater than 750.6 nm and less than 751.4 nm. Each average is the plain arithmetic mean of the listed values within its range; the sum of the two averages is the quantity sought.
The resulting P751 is 34.1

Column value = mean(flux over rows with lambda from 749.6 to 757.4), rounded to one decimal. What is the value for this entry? 16.9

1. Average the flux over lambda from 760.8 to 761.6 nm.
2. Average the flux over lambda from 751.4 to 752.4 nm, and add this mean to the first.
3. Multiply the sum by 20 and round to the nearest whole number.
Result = 662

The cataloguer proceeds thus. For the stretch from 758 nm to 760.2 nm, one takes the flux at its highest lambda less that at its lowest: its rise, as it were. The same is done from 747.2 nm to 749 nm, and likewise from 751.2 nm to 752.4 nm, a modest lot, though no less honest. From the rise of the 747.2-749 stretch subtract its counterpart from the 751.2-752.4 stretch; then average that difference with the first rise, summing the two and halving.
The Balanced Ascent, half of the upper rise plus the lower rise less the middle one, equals -1.1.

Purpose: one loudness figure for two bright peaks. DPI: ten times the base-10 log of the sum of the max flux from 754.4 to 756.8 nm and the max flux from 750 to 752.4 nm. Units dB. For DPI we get 15.59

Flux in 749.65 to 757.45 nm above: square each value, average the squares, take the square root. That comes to 16.9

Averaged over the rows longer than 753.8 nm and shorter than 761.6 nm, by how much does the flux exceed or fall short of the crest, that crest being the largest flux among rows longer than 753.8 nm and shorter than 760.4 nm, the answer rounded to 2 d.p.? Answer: -1.52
